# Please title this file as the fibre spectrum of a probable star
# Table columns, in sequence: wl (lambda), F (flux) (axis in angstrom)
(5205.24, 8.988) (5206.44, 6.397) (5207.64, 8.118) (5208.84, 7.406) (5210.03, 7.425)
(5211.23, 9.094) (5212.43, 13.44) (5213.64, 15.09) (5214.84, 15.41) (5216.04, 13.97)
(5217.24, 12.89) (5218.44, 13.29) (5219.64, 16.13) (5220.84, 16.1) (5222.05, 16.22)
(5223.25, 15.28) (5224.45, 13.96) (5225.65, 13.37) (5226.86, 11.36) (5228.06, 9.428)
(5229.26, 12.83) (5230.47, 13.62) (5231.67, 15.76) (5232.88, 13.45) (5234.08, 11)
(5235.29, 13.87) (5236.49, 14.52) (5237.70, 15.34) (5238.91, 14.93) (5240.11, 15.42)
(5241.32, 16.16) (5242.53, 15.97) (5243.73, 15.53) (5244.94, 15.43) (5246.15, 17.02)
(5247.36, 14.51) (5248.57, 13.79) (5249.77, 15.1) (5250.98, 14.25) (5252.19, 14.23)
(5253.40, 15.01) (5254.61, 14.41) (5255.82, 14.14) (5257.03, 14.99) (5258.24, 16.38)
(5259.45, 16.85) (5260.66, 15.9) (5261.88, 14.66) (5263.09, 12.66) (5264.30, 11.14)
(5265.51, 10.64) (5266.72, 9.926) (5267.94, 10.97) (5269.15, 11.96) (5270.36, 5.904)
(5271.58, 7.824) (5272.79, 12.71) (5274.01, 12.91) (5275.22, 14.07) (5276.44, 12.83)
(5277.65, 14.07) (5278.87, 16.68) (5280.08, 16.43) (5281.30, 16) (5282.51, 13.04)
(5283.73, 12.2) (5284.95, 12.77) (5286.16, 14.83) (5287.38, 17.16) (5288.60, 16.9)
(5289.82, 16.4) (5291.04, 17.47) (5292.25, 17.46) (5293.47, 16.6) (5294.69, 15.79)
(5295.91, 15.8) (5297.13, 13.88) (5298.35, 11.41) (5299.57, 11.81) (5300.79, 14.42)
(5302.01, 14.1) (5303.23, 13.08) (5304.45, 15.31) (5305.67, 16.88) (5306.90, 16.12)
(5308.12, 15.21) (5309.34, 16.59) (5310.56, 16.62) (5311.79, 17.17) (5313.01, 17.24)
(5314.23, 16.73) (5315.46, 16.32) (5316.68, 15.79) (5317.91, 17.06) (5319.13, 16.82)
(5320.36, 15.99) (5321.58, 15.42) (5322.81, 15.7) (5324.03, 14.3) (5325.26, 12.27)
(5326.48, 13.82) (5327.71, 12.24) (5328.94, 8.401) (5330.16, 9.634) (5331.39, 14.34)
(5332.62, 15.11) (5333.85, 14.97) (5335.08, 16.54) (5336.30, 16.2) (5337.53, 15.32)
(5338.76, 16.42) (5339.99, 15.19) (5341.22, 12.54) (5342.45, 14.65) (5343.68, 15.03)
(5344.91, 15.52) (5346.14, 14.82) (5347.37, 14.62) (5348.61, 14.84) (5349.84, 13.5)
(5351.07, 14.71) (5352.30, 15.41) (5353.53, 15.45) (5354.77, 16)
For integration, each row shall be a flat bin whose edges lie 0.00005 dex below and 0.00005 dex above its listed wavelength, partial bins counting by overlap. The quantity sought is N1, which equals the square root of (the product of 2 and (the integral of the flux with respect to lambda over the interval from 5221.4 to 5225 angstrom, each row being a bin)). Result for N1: 10.5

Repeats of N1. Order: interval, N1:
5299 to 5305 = 12.8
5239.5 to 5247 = 15.4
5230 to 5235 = 11.6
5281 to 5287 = 12.9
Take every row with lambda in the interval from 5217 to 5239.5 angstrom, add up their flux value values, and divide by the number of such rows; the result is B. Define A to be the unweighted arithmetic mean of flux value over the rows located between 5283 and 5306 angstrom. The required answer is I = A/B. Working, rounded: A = 15.0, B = 13.9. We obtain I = 1.08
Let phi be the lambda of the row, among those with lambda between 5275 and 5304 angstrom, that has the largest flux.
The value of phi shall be 5291.04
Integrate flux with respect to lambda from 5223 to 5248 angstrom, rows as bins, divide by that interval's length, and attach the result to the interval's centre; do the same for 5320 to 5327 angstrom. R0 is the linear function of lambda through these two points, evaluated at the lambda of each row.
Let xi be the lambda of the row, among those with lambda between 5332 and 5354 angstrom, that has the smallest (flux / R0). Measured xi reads 5341.22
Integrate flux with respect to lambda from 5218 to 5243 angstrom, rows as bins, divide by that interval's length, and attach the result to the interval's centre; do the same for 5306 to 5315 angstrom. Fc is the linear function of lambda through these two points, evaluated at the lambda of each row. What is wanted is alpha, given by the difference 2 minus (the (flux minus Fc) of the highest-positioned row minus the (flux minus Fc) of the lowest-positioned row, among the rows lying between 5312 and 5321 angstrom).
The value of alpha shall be 3.5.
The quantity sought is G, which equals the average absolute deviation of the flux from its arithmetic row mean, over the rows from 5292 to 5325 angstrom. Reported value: 1.2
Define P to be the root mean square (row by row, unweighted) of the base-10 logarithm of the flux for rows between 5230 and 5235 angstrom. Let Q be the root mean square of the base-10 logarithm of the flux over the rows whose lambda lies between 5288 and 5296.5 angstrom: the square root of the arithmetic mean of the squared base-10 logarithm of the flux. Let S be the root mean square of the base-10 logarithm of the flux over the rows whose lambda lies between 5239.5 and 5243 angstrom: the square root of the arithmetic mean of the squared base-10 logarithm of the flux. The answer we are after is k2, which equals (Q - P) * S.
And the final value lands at 0.113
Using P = 1.13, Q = 1.22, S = 1.20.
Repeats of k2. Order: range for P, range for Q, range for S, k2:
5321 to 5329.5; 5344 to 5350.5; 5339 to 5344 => 0.059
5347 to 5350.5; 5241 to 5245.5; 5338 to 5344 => 0.049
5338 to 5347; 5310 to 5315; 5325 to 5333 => 0.062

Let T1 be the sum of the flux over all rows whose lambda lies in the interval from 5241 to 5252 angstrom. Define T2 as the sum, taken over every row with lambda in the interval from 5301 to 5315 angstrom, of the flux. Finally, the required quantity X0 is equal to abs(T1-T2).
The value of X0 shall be 37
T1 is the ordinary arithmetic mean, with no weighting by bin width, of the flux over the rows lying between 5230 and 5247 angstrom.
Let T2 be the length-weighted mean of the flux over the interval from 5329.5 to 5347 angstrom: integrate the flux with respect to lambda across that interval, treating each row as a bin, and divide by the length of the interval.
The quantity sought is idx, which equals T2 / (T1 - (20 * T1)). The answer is -0.052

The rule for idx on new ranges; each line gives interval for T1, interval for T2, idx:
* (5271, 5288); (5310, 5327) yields -0.060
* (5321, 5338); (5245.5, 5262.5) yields -0.057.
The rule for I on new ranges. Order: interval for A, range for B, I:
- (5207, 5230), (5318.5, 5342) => 0.89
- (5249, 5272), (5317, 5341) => 0.90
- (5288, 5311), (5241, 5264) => 1.02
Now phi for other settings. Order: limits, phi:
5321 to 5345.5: 5335.08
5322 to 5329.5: 5322.81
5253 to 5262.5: 5259.45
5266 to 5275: 5274.01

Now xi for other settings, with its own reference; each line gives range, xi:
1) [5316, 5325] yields 5324.03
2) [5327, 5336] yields 5328.94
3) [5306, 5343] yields 5328.94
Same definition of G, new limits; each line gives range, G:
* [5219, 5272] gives 1.9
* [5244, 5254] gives 0.7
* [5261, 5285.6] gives 1.9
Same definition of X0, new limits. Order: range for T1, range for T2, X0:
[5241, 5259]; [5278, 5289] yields 91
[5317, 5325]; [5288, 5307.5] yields 148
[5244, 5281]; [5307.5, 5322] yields 210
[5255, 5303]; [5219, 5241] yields 289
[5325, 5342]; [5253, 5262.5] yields 71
